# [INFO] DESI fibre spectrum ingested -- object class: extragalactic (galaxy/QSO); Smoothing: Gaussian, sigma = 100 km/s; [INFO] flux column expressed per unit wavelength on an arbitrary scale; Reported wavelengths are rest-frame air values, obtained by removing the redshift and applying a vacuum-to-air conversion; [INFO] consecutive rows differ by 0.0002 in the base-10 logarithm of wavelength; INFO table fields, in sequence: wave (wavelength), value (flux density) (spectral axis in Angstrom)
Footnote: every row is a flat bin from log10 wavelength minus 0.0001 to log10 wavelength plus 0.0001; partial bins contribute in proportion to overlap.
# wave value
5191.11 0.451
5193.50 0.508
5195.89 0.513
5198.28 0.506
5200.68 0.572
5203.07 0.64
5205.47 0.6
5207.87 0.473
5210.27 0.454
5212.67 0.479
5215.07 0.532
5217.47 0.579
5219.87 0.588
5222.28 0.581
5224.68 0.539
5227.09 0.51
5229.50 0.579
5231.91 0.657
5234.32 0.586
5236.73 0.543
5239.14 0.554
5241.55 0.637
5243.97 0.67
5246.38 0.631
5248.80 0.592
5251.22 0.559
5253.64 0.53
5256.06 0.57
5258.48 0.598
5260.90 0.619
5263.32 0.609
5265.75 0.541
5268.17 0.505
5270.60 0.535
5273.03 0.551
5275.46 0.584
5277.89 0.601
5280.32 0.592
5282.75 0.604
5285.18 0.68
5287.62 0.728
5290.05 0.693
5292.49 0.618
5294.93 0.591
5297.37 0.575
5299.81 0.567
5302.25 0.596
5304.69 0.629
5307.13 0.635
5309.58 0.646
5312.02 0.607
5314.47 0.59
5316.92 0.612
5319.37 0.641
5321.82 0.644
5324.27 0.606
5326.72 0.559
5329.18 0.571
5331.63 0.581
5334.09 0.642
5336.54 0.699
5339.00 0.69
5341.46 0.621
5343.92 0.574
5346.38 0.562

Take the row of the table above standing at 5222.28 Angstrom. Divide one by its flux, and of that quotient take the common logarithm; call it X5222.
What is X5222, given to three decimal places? 0.236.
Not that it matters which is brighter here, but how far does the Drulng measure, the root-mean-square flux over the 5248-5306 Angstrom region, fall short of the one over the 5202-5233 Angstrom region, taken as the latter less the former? -0.04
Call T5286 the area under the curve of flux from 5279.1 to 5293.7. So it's 9.5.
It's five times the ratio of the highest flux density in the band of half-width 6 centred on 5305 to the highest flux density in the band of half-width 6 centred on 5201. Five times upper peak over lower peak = 5.0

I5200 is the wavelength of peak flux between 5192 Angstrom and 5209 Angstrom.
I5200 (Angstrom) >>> 5203.07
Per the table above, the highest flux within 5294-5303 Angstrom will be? 0.596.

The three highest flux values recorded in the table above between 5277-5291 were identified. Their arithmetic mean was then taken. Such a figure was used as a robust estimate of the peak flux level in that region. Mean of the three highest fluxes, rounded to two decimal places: 0.70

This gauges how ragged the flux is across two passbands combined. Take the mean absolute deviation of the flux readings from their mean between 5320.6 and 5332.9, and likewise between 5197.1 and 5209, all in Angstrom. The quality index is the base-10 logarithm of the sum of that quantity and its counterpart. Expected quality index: -1.09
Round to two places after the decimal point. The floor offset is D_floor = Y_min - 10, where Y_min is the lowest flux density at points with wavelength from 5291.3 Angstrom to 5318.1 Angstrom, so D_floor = -9.43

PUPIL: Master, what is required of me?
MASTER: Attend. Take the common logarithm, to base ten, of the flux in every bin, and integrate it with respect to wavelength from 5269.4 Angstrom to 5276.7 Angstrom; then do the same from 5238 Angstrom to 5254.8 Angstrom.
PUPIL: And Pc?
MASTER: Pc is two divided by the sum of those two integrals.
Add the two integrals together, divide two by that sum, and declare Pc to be -0.35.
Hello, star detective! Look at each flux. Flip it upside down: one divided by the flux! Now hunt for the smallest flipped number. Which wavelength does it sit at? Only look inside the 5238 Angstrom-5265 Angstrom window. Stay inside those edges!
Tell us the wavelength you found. 5243.97 Angstrom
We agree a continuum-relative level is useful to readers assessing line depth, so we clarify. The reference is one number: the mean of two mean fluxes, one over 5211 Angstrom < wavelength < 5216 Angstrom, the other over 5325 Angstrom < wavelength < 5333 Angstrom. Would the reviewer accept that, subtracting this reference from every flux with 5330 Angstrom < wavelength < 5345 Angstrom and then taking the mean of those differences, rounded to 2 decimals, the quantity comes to 0.10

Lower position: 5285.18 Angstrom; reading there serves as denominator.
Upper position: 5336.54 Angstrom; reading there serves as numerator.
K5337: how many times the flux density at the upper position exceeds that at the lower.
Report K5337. 1.03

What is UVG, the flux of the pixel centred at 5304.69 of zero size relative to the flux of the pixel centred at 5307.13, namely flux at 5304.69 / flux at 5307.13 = 0.99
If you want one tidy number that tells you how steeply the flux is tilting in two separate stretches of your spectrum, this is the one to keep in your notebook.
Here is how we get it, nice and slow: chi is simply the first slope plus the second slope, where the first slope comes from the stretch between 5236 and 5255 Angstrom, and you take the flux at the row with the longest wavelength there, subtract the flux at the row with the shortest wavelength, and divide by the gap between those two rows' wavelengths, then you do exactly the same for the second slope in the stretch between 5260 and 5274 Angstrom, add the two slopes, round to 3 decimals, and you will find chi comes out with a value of -0.006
